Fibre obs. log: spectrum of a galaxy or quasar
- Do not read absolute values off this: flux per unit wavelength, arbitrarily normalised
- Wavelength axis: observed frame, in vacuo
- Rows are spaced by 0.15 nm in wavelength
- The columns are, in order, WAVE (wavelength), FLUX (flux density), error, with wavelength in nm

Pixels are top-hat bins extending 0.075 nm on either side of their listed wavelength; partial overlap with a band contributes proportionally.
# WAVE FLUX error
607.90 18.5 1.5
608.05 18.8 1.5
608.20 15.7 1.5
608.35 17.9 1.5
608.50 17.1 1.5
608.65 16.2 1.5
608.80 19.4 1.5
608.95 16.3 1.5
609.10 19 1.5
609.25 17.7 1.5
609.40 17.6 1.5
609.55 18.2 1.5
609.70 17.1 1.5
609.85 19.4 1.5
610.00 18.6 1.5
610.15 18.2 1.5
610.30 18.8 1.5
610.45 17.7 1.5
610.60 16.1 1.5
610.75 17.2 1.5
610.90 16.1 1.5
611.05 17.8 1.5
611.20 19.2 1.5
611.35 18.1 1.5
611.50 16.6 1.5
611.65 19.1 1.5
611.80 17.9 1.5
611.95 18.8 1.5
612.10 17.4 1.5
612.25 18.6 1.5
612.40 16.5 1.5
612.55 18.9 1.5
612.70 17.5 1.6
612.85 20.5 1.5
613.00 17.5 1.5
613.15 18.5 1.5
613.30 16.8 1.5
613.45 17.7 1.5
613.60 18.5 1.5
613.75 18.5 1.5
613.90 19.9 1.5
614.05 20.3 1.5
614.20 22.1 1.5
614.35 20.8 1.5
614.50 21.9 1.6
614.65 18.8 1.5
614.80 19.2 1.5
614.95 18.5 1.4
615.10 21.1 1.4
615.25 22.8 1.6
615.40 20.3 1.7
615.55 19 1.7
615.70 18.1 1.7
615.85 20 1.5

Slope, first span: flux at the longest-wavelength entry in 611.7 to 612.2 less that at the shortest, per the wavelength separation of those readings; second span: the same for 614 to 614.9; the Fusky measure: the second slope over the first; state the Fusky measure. 1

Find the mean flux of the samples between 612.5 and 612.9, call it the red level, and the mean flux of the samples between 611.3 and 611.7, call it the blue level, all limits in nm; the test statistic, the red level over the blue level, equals 1.06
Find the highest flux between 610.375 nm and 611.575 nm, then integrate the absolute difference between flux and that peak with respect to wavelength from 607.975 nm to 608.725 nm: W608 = 1.5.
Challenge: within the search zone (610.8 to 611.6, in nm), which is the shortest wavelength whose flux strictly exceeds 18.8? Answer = 611.20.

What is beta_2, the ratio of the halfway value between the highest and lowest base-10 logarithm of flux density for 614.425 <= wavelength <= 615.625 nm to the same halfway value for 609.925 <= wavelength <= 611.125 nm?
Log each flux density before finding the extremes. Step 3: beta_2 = 1.06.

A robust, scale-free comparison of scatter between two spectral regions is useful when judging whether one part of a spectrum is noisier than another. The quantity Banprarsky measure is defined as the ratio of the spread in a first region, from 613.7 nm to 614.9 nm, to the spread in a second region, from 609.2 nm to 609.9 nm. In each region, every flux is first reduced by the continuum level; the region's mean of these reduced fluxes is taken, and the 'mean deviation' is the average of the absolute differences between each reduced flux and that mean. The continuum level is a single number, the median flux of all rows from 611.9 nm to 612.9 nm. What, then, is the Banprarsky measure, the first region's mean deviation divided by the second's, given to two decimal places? 1.70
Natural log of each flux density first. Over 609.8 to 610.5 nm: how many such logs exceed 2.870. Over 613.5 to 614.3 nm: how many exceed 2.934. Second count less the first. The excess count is -2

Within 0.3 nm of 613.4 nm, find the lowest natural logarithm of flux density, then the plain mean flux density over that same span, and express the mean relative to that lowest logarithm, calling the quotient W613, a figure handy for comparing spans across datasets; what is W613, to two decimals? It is 6.34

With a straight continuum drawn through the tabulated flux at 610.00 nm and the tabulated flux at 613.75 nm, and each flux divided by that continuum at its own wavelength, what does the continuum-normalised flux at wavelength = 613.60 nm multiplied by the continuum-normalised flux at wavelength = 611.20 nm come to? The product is 1.03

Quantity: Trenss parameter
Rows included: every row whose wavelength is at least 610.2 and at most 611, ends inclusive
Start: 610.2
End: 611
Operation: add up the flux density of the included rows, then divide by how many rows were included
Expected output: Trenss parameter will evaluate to 17.2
